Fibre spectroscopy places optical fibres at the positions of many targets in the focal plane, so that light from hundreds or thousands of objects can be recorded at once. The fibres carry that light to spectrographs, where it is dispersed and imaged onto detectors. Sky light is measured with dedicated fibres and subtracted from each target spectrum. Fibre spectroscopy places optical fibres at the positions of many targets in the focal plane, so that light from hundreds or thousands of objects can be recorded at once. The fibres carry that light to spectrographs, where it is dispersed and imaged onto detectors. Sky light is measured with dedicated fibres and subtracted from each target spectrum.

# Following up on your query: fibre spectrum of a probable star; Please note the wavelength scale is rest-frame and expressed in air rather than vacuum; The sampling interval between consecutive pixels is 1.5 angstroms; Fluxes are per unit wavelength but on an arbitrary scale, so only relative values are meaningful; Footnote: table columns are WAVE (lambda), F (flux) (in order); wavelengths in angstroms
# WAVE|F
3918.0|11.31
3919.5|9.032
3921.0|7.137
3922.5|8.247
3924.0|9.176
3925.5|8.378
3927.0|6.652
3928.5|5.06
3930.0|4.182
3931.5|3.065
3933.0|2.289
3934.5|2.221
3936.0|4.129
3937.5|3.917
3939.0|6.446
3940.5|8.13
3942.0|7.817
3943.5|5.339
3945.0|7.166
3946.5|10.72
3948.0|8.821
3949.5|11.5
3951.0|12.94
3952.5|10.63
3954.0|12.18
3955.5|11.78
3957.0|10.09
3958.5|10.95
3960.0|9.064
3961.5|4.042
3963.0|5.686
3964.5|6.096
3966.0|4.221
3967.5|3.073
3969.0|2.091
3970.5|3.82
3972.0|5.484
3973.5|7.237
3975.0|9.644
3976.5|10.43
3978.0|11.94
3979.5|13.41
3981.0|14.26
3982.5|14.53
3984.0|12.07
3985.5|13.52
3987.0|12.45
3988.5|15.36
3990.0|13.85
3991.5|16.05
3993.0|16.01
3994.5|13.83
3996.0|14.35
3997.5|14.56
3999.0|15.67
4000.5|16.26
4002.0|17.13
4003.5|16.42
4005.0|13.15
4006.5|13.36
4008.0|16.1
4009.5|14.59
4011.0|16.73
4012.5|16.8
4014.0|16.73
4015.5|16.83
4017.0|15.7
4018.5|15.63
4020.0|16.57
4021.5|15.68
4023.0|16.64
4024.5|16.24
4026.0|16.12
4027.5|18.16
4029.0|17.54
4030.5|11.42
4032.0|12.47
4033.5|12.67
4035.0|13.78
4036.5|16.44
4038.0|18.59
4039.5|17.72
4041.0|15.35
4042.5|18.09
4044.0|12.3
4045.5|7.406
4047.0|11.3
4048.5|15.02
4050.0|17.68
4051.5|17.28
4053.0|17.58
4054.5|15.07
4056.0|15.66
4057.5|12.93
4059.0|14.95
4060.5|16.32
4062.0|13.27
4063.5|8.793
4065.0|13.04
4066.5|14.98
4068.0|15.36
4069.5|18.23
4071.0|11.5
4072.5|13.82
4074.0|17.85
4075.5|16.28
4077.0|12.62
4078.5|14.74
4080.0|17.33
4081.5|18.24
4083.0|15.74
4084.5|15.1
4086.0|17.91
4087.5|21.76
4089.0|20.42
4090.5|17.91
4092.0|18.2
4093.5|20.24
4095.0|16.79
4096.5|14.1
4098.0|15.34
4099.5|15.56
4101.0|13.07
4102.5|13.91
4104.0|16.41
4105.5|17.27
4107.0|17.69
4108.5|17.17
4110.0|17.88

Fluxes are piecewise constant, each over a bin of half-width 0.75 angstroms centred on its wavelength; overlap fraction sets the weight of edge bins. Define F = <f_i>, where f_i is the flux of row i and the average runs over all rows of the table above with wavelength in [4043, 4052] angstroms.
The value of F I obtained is 13.5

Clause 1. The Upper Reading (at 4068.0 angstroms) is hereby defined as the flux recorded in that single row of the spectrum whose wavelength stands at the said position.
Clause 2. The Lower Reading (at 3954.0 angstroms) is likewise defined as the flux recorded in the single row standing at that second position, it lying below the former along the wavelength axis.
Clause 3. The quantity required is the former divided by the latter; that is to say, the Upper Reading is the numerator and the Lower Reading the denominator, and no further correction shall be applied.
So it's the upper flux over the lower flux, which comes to 1.3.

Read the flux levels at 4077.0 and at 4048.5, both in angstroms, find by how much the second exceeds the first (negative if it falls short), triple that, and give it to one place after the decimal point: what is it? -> 7.2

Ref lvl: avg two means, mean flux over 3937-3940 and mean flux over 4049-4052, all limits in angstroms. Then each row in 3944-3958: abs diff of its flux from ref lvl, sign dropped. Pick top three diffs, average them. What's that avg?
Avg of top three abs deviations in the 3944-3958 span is 2.8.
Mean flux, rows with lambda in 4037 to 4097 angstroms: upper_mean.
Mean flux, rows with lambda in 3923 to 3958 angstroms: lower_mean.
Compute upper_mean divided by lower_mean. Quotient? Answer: 2.1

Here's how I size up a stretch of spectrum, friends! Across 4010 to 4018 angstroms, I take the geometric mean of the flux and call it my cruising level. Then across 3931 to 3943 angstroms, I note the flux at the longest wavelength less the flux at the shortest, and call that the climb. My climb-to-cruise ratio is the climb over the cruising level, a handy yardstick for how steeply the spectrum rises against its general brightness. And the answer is 0.29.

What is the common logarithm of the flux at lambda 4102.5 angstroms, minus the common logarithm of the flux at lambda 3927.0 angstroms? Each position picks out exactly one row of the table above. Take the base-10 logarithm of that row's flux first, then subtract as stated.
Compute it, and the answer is 0.32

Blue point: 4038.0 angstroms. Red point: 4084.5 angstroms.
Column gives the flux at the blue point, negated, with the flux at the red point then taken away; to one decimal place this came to -33.7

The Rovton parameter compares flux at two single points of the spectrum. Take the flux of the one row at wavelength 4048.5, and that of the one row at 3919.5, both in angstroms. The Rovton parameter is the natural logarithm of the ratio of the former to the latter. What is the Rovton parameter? 0.51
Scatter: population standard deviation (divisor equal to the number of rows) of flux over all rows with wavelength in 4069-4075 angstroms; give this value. 2.8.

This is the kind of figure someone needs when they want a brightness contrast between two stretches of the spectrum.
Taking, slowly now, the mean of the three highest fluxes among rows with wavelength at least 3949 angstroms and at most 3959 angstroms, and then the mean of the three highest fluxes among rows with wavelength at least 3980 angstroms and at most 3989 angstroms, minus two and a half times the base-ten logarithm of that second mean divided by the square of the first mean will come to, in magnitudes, 2.5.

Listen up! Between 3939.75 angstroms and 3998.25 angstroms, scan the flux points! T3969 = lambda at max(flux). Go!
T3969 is 3991.5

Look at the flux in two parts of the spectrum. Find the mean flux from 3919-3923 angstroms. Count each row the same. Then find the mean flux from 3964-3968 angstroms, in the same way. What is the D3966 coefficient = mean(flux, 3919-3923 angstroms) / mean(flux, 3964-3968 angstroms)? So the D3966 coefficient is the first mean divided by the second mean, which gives 1.82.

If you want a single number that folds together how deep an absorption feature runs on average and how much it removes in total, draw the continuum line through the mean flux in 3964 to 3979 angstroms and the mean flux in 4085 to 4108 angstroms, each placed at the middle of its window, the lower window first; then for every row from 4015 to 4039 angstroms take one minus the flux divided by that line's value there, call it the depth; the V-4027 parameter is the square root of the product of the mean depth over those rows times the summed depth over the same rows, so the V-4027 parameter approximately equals 1.6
